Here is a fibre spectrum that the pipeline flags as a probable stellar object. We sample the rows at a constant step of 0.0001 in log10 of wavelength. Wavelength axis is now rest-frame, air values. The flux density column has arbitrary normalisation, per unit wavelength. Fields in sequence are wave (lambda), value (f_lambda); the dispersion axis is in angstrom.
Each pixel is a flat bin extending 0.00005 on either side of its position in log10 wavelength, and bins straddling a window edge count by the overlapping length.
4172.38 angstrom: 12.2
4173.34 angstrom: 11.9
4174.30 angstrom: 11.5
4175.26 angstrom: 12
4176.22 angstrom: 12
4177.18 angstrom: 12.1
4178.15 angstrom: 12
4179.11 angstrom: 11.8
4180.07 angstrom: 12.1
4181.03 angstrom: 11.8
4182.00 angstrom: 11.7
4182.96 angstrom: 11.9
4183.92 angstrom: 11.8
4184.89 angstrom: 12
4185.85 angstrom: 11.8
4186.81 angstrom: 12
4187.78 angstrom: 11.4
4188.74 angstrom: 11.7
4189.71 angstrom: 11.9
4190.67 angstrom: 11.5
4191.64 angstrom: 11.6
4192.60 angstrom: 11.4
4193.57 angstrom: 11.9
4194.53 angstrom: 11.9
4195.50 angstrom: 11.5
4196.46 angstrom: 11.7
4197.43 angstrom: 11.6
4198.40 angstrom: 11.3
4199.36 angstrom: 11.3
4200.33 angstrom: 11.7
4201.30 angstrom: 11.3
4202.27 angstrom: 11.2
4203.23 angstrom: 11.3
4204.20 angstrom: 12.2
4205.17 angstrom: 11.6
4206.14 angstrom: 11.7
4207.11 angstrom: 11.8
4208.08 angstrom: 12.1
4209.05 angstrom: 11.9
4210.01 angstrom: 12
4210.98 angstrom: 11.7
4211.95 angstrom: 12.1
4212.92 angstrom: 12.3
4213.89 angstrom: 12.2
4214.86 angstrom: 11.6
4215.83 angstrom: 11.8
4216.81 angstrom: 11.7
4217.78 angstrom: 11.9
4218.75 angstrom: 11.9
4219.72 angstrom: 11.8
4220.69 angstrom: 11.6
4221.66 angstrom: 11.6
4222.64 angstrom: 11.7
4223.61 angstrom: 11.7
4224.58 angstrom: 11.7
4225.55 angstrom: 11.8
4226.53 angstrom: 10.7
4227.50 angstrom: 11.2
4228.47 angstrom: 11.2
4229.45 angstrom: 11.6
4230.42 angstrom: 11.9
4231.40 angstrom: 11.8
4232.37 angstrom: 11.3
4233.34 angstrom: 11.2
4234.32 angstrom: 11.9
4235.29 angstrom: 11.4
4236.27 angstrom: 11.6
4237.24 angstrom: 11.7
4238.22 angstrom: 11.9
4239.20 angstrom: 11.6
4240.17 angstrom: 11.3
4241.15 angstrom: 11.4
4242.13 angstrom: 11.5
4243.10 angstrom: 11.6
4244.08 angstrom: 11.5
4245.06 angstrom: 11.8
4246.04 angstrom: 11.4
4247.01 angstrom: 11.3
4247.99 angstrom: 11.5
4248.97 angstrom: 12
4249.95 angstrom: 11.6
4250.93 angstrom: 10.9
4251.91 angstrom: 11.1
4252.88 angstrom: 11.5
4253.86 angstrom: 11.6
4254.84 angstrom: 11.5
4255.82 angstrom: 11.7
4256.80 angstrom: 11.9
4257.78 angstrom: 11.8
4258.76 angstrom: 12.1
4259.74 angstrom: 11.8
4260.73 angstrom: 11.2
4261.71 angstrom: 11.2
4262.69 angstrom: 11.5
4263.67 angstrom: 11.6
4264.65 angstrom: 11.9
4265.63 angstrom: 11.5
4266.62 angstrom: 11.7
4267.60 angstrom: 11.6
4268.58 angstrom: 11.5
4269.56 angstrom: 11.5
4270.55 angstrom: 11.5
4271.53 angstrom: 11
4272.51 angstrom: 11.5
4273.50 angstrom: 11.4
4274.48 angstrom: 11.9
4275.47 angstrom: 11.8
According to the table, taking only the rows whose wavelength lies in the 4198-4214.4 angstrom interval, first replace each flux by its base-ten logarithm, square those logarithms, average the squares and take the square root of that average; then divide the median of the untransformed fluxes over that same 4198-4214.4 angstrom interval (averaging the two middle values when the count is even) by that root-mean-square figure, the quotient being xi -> 10.9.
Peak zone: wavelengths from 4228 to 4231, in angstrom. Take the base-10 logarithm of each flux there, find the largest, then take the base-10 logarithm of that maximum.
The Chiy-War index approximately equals 0.032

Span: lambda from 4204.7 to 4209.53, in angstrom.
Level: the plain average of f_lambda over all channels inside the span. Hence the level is 11.8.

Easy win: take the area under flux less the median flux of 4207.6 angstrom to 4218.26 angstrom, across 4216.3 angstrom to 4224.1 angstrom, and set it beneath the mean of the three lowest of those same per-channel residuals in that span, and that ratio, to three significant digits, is 0.211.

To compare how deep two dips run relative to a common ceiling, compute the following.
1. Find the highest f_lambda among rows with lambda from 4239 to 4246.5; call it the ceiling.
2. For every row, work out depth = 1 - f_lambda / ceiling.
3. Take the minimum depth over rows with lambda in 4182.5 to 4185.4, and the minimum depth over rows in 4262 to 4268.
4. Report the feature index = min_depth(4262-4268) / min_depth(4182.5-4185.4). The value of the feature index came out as 0.5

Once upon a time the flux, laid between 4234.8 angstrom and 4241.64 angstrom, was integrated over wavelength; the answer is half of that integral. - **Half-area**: 39.5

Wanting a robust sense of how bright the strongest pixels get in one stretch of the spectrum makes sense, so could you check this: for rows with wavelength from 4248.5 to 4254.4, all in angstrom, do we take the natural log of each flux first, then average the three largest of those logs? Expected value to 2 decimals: 2.46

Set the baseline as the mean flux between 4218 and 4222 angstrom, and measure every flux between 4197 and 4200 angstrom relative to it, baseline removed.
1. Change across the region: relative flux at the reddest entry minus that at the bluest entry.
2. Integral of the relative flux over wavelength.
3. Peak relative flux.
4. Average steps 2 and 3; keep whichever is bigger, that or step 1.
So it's -0.30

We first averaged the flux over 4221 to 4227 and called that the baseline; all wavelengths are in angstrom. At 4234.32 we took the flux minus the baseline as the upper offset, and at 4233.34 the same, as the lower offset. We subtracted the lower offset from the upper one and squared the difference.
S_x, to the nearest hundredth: 0.49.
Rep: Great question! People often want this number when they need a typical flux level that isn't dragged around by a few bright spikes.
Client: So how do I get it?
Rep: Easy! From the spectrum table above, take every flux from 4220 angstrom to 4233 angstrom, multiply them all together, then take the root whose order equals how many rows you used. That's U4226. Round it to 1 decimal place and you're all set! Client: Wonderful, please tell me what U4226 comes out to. 11.5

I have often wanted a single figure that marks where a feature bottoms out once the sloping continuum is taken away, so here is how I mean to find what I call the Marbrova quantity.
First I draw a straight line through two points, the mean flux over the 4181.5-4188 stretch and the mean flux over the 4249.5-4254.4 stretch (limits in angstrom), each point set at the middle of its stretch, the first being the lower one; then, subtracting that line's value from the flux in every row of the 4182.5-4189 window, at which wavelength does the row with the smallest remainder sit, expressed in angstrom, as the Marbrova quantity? 4187.78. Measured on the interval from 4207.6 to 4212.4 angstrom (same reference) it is 4210.98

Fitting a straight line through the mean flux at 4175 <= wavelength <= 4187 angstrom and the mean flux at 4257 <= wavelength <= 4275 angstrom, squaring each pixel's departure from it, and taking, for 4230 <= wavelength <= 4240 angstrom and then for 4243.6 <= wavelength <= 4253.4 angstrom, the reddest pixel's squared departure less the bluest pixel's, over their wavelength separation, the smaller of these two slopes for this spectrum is -0.0031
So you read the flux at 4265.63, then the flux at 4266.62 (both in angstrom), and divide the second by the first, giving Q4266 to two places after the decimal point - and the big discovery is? 1.02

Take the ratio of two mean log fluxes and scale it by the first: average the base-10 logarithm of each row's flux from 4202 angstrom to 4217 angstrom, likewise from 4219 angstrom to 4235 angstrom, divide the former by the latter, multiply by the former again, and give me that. 1.08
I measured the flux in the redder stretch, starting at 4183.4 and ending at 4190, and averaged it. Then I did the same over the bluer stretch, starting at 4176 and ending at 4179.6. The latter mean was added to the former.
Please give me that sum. 23.8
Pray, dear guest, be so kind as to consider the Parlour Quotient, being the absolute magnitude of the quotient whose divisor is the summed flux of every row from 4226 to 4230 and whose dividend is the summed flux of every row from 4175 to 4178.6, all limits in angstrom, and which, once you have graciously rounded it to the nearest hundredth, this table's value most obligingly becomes 1.08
